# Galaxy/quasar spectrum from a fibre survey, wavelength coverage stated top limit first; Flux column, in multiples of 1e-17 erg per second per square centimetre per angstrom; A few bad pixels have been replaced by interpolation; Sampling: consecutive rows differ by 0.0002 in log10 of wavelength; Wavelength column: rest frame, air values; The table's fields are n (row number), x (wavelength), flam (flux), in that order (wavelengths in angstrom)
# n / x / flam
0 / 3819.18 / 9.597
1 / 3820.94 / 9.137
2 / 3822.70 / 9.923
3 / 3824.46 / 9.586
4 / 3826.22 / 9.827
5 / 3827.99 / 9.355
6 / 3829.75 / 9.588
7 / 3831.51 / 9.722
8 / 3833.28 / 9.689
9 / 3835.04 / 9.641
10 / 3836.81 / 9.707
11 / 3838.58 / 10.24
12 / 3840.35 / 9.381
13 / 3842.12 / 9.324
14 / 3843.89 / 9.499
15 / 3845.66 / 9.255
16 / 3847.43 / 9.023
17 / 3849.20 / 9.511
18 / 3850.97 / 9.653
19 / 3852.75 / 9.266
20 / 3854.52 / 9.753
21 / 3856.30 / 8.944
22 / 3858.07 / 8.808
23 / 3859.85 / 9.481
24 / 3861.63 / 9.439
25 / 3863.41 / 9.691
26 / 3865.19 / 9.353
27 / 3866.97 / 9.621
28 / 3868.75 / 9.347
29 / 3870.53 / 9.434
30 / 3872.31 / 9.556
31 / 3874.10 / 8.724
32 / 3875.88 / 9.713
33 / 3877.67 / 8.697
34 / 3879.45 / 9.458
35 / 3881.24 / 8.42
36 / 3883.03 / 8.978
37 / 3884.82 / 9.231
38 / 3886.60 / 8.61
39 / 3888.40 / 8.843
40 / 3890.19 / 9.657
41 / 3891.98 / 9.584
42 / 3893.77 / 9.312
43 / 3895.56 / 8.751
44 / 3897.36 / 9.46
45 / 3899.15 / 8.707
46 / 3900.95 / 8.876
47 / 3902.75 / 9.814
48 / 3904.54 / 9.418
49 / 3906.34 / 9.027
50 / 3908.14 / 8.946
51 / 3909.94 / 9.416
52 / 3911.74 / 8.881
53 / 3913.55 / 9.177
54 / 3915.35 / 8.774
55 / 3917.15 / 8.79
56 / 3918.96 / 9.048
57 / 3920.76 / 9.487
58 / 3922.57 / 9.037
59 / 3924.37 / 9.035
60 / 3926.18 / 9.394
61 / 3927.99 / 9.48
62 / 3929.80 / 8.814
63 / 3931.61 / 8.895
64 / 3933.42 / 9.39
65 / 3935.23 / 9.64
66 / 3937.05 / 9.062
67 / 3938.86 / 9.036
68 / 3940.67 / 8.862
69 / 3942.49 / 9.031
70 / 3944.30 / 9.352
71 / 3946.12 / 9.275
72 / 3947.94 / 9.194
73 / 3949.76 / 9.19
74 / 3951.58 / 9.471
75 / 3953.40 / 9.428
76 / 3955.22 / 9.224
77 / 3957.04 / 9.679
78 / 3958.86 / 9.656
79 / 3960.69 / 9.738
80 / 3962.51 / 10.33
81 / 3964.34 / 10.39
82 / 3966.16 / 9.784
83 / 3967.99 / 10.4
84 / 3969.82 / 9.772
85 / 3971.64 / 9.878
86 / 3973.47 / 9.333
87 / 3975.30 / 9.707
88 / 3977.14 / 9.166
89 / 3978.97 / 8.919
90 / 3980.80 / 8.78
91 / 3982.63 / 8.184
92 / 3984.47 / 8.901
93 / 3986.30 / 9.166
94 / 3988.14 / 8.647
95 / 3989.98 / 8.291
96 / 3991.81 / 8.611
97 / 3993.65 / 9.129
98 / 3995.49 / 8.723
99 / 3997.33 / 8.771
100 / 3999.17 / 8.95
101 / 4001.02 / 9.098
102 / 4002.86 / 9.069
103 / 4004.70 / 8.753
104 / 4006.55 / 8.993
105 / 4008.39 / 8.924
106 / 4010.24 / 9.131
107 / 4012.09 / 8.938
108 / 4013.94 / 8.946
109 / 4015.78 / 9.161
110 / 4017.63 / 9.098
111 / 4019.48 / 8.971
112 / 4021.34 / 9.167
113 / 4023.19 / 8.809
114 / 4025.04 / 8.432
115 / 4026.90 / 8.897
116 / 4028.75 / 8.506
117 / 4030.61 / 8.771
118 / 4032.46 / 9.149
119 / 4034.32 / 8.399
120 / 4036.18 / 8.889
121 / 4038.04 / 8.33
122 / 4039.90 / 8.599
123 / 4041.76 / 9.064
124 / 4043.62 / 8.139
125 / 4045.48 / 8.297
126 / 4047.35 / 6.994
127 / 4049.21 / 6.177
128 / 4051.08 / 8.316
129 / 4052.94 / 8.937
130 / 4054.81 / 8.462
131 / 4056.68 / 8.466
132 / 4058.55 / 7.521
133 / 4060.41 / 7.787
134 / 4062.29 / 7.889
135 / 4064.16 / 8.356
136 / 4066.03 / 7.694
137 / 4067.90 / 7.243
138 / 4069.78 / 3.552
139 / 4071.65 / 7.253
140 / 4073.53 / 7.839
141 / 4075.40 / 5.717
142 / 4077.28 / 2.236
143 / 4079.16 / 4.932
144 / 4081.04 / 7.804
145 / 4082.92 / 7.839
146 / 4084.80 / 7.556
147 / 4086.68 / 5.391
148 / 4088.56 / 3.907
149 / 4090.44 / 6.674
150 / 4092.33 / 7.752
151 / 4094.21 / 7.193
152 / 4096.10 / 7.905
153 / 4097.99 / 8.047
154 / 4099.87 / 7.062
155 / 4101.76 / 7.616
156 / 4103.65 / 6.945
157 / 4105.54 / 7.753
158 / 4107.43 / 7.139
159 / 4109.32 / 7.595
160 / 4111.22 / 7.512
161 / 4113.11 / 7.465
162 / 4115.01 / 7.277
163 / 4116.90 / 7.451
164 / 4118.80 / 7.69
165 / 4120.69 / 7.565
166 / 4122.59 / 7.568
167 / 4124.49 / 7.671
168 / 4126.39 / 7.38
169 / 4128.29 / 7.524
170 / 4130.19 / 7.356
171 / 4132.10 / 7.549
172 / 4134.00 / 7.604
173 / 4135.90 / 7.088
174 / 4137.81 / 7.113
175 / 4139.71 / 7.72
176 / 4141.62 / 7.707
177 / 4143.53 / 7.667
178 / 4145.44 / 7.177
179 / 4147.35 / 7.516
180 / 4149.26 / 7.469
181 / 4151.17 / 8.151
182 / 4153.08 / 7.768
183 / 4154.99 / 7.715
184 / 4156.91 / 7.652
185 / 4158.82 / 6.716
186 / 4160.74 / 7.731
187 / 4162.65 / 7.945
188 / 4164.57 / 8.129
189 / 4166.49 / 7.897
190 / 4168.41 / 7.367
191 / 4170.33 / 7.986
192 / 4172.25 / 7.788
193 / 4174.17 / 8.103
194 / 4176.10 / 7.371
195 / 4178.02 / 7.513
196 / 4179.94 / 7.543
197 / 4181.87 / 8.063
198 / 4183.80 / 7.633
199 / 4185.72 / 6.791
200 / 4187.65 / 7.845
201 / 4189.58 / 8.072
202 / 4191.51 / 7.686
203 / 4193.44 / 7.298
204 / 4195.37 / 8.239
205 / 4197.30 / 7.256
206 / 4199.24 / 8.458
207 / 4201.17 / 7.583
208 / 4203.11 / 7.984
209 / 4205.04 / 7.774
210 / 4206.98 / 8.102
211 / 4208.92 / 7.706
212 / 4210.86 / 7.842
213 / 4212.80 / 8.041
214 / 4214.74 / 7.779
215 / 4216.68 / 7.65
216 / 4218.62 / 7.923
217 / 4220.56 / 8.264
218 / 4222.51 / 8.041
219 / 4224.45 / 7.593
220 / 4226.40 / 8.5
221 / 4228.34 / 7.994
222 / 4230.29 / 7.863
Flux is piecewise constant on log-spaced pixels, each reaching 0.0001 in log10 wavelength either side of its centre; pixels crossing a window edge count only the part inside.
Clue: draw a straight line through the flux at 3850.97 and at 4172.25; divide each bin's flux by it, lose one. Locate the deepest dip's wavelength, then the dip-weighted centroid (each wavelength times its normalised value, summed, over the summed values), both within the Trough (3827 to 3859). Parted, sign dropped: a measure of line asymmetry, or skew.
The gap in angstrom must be 10.6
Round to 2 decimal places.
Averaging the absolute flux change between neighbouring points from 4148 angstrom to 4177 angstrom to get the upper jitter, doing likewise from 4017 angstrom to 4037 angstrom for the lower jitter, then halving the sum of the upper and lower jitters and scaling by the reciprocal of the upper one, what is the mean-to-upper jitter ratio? 0.93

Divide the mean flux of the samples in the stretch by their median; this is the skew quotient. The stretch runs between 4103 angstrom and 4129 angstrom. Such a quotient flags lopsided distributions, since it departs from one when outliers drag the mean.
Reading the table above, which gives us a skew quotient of 0.99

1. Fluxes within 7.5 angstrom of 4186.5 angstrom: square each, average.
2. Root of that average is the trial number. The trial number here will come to 7.6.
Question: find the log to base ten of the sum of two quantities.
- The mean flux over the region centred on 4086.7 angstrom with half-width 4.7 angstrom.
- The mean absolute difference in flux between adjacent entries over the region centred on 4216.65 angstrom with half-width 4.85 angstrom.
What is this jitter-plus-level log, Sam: 0.81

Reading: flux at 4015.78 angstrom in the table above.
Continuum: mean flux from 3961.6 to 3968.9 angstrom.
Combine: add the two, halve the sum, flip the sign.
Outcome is -9.7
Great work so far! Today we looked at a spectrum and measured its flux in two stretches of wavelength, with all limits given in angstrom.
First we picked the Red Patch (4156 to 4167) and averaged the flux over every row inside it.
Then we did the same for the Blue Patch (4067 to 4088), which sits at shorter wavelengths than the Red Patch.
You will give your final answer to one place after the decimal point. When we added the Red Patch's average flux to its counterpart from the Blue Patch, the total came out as 13.8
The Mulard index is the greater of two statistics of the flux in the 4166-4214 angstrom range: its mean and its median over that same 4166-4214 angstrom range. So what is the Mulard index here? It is 7.8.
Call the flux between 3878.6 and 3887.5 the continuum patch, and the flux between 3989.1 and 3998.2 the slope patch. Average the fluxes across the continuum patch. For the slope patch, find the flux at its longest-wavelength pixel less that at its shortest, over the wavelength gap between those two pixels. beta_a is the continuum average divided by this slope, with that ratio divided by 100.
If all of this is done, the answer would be 1.4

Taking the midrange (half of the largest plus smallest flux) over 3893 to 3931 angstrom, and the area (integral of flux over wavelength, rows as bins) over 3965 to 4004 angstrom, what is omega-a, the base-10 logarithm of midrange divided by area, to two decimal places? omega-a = -1.58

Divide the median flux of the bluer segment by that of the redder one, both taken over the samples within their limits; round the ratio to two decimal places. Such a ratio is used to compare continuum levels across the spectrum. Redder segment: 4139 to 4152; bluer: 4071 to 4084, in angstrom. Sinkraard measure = 0.95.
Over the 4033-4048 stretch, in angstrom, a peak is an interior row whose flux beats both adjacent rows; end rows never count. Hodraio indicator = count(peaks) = 3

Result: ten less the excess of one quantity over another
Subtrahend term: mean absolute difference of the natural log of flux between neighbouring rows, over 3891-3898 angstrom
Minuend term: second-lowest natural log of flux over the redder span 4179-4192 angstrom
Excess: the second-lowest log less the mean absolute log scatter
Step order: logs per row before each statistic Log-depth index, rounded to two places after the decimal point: 8.04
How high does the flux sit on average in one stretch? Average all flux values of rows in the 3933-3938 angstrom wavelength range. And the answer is 9.4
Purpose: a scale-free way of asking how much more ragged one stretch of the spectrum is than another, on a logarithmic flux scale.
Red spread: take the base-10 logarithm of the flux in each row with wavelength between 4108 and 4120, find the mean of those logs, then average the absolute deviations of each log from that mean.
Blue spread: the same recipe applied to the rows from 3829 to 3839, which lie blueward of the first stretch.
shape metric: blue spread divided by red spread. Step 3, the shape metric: 1.2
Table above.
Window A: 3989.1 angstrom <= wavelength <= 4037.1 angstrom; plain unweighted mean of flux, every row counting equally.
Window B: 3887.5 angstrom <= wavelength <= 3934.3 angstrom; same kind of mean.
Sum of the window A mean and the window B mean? 18.0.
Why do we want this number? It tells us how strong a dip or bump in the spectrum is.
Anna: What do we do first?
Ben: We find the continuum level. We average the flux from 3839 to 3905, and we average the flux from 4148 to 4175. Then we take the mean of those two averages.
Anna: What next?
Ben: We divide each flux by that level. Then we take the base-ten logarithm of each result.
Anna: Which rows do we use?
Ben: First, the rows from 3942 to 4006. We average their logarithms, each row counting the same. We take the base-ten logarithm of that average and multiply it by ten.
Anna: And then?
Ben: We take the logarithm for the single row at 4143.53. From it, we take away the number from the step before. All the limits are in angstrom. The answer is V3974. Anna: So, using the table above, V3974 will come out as 14.4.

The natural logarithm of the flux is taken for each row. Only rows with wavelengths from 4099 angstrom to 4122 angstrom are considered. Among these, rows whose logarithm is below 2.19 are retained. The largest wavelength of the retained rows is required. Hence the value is 4120.69 angstrom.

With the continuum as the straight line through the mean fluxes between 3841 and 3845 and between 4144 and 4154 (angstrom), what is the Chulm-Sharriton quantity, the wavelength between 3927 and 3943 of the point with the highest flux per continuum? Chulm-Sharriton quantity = 3935.23 angstrom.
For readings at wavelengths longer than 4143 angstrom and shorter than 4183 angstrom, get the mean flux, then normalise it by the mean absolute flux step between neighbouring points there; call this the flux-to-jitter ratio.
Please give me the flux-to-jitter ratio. 20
